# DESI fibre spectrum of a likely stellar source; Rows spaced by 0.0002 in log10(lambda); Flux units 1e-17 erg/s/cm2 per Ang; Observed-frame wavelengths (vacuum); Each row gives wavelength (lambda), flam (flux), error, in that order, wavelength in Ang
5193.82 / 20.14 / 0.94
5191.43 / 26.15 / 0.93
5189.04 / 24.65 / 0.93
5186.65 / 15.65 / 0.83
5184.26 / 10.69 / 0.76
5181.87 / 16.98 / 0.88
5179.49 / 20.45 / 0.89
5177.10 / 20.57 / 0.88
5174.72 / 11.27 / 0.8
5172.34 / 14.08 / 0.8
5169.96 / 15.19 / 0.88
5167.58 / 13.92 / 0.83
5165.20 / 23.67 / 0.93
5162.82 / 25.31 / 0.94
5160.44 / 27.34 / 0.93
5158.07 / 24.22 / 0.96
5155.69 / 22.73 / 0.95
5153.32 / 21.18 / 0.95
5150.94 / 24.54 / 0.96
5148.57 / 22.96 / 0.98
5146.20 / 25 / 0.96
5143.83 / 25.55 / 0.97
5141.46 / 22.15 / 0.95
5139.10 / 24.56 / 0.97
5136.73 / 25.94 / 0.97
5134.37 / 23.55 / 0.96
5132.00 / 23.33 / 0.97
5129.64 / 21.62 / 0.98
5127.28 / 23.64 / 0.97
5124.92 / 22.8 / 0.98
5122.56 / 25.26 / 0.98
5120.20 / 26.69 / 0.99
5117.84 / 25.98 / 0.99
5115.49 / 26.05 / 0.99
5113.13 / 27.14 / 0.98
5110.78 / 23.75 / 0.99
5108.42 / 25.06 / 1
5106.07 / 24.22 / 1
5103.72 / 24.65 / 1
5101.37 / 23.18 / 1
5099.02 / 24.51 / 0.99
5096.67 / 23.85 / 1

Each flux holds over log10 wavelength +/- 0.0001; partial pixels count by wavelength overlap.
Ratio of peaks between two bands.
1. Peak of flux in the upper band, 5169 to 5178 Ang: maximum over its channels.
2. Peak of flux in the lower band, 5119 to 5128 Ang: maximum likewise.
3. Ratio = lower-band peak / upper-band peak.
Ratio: 1.30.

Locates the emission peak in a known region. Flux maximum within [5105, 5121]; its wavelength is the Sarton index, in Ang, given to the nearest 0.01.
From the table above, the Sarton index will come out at 5113.13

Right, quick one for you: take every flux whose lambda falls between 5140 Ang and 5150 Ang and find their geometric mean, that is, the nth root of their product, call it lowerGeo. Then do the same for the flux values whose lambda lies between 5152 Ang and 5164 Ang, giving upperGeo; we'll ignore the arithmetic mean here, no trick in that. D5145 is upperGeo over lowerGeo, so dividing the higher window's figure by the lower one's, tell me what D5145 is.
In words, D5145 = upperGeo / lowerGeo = 1.01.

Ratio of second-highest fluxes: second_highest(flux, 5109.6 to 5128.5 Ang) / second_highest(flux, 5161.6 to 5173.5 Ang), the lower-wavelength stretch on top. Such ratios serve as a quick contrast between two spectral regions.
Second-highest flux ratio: 1.13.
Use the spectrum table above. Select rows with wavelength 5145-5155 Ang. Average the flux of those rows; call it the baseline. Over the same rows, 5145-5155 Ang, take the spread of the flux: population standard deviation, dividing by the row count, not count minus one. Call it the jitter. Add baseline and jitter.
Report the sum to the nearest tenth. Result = 24.9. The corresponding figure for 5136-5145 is 26.0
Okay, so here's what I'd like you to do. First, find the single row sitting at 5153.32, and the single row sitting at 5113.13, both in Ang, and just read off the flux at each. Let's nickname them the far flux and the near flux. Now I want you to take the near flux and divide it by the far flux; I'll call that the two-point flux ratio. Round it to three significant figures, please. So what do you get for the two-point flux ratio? 1.28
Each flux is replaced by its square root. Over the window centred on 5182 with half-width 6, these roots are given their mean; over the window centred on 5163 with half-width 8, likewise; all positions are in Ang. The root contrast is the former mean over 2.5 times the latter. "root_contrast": 0.35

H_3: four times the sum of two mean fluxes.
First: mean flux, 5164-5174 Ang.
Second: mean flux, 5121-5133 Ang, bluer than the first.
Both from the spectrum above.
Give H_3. 160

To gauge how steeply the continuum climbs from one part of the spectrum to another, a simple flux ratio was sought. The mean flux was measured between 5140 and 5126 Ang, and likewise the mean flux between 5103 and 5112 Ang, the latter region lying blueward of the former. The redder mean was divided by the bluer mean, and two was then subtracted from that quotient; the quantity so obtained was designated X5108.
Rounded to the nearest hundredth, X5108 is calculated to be -1.03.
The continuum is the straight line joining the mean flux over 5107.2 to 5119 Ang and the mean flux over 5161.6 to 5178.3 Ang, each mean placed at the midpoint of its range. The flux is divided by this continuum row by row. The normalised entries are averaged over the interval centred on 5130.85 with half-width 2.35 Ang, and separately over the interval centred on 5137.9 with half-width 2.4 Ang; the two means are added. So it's 2.11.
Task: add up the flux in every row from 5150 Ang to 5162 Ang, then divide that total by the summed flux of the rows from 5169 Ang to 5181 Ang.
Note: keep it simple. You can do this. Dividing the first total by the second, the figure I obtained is 1.47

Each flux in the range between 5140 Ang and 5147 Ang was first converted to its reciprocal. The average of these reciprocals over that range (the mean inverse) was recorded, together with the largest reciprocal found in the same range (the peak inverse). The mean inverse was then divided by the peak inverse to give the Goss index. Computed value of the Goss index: 0.92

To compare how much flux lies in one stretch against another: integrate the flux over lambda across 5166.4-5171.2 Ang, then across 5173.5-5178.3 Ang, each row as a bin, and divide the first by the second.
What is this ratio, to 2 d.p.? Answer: 0.91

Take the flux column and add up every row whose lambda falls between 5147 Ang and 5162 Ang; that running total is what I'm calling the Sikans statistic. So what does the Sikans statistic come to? 143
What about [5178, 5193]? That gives 115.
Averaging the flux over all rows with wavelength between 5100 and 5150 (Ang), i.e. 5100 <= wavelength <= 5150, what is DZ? 24.4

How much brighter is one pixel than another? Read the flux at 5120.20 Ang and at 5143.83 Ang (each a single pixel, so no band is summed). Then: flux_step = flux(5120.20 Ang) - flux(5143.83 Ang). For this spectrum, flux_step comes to 1.1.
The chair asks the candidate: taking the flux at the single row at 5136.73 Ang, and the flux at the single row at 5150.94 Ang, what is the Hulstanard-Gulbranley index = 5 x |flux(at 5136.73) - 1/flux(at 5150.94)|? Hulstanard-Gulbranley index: 129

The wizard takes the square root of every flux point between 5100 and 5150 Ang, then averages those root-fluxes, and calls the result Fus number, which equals 4.94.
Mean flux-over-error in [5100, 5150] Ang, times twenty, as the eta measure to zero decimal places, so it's 499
